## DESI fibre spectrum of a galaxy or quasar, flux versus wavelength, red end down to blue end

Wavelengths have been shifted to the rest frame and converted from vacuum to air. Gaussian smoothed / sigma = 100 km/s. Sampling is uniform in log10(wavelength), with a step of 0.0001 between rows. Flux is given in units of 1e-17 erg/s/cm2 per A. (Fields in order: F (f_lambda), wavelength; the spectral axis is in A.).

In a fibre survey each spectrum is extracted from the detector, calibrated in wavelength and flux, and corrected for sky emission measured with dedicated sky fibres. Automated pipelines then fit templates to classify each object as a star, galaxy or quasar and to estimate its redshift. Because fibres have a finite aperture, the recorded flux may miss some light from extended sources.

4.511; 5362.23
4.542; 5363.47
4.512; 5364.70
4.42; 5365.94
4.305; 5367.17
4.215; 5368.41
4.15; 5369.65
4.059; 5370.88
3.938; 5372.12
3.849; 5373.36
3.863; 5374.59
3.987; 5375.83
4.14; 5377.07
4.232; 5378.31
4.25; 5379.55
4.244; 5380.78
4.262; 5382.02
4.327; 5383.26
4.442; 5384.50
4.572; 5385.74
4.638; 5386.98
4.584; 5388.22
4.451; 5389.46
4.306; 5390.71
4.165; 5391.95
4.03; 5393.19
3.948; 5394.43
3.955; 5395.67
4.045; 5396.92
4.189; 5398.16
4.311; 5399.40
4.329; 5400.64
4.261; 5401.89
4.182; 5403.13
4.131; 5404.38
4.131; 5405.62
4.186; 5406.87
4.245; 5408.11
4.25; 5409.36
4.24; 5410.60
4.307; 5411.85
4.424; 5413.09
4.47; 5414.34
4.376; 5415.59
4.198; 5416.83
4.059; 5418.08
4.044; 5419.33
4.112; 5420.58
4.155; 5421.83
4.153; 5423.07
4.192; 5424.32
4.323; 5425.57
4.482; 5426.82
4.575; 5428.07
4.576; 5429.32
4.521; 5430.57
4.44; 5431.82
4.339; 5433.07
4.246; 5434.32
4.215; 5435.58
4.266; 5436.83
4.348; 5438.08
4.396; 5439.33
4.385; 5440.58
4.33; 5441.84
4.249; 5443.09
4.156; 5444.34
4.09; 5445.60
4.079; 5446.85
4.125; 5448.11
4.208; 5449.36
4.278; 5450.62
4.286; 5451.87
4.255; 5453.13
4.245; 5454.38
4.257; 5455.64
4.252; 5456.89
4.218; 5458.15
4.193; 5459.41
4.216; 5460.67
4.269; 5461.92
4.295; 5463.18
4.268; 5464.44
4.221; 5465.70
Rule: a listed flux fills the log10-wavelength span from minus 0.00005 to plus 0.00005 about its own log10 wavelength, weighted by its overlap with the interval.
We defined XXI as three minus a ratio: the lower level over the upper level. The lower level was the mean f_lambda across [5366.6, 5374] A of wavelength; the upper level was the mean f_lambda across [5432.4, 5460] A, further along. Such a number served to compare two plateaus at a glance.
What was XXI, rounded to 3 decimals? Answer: 2.038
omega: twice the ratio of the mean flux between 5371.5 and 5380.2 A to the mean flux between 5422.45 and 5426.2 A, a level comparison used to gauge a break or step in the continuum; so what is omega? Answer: 1.91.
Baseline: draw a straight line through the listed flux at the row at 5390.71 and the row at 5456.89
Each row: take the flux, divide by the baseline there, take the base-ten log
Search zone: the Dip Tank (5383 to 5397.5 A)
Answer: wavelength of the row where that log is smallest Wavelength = 5394.43 A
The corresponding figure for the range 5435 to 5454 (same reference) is 5446.85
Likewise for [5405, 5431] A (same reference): 5419.33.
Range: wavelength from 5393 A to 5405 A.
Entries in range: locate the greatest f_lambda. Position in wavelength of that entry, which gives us 5400.64 A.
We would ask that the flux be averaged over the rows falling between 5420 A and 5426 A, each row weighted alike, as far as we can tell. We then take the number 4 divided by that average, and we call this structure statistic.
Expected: 0.955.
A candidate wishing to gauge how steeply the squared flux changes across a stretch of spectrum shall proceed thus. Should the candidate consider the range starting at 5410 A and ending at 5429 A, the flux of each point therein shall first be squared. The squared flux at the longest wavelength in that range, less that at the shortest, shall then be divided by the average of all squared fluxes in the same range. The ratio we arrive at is 0.16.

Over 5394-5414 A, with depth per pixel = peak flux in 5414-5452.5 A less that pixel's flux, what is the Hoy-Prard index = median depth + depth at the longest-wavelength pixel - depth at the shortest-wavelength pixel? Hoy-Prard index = -0.11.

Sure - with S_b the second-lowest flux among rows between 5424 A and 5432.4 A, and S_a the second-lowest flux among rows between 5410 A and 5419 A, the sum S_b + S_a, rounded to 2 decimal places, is 8.52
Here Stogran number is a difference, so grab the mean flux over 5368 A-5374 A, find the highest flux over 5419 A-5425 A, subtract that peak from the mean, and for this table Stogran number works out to -0.15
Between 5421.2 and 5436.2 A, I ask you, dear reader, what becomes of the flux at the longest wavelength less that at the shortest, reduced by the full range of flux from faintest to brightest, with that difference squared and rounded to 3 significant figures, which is 0.132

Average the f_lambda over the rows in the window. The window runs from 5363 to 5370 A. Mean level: 4.36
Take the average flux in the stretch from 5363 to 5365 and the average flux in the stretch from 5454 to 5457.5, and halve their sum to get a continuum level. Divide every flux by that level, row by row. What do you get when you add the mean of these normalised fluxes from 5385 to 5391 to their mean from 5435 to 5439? 2.00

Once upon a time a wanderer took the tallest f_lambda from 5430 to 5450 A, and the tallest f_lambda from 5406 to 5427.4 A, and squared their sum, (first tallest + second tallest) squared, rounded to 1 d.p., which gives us 81.1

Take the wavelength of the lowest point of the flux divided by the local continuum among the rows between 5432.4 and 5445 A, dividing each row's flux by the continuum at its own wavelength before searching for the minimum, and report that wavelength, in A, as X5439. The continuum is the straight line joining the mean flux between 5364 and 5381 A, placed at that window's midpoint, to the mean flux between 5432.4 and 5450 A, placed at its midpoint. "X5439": 5444.34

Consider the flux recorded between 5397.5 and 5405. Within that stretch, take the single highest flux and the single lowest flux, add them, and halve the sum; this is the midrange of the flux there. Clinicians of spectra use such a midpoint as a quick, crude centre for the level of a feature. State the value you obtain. 4.23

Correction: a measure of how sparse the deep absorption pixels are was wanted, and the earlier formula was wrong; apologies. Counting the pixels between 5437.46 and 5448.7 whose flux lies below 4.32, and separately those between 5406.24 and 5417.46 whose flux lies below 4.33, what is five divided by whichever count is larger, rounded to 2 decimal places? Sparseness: 0.83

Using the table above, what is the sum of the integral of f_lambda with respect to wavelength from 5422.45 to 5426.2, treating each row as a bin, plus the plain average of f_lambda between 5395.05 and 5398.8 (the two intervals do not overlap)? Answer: 19.9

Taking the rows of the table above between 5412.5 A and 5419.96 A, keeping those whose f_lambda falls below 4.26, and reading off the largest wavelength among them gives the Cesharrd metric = 5419.33 A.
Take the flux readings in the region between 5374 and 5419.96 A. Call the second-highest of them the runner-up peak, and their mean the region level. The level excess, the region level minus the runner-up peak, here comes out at -0.35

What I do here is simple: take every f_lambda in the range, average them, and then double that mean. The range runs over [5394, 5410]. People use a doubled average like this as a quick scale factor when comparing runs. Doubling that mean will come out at 8.3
